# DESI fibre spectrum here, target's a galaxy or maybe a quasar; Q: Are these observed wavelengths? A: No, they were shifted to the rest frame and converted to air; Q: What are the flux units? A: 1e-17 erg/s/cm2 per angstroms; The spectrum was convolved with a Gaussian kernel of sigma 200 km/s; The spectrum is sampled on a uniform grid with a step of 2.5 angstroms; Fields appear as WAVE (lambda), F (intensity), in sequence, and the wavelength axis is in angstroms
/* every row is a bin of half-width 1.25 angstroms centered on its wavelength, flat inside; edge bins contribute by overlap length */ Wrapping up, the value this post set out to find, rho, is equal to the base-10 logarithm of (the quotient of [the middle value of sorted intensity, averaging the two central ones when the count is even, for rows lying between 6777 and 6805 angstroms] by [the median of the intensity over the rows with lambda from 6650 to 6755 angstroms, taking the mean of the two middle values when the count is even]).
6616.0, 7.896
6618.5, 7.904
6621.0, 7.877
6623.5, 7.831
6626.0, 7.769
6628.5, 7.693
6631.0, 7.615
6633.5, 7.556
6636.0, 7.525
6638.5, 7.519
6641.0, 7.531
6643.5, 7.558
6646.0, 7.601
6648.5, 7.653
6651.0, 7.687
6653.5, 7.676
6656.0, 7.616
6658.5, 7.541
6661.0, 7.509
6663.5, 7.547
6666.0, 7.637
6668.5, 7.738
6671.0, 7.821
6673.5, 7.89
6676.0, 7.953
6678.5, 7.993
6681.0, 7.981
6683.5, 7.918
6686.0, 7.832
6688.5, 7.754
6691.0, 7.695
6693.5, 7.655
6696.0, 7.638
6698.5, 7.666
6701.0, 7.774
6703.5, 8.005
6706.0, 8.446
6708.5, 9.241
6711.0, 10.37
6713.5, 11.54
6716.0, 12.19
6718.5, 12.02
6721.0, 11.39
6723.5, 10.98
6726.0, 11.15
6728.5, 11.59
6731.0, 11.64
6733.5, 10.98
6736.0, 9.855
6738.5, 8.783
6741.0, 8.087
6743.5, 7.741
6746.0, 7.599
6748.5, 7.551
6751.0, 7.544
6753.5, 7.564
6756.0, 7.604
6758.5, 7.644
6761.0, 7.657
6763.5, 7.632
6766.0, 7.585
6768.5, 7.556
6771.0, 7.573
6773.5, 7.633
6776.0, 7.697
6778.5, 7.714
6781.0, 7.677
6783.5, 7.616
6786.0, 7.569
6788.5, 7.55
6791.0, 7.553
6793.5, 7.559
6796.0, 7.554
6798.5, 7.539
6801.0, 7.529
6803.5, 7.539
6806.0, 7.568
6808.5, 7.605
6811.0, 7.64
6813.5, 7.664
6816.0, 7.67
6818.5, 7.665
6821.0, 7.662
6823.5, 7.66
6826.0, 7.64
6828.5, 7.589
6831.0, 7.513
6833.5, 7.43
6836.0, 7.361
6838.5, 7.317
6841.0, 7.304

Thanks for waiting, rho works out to -0.02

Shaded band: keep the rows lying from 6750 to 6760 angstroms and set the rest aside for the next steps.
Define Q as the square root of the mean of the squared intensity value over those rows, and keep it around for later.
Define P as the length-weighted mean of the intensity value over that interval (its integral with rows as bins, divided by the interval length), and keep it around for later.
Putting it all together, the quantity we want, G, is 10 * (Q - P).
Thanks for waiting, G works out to -0.03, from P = 7.6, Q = 7.6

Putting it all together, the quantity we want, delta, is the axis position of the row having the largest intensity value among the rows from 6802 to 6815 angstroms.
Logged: 6813.5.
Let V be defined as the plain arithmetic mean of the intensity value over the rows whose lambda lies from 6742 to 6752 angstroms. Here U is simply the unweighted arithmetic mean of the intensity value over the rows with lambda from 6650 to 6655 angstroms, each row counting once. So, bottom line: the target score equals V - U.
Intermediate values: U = 7.68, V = 7.61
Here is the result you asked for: -0.1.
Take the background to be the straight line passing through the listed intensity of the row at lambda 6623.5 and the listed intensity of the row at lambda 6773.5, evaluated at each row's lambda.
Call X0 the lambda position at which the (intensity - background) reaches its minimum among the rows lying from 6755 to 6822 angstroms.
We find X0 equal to 6768.5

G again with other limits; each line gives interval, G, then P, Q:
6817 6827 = -0.01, 7.7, 7.7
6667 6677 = 0.08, 7.8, 7.9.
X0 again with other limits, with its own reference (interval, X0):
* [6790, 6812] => 6801.0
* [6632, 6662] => 6638.5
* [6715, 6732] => 6723.5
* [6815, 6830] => 6828.5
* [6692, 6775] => 6751.0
